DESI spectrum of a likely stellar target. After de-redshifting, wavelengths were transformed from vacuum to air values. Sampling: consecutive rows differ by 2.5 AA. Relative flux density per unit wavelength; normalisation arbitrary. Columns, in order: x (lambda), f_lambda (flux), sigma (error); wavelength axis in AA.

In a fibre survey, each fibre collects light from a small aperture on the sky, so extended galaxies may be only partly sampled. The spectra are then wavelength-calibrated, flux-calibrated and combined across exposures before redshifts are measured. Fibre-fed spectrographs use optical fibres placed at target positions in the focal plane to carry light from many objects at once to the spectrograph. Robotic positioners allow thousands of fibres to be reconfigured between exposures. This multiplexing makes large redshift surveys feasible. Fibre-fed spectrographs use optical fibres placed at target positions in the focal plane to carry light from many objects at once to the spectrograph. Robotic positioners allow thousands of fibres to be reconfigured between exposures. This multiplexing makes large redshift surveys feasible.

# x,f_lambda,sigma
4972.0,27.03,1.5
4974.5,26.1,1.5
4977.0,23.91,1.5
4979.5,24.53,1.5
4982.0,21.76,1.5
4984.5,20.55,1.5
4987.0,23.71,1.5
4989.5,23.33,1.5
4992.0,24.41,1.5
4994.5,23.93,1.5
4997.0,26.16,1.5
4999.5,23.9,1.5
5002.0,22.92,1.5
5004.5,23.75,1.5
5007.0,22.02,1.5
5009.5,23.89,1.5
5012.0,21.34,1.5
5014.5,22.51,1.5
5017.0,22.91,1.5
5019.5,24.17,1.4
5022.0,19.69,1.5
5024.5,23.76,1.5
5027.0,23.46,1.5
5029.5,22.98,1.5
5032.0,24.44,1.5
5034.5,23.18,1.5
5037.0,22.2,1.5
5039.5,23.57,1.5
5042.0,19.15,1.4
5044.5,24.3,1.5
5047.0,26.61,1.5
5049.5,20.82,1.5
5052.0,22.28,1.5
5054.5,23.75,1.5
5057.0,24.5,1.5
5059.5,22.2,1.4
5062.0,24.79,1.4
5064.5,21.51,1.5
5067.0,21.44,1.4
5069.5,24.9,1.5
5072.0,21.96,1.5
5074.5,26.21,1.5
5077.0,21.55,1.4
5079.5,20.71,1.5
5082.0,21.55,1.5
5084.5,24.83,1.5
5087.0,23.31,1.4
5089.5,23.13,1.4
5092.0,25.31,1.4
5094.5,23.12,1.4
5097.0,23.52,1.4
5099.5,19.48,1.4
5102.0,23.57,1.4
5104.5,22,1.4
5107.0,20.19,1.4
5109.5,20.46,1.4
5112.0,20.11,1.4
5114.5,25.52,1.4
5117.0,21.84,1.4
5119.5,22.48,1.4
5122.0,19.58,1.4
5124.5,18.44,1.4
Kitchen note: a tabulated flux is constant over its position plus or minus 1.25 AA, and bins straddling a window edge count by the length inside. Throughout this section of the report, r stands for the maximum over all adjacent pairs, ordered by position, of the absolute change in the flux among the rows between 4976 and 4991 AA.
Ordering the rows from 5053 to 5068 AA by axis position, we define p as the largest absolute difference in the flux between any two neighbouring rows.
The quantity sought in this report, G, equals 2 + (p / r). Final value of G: 3.04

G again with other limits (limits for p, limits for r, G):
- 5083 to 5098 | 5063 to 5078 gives 2.47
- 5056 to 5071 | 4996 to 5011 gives 3.53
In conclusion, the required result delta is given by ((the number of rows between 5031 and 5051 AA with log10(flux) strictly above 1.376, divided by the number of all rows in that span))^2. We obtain 0.14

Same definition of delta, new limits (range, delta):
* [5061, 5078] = 0.18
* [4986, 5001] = 0.44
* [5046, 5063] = 0.18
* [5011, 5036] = 0.04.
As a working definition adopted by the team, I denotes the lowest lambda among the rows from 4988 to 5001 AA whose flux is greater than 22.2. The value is 4989.5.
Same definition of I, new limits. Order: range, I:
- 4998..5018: 4999.5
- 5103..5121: 5114.5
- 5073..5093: 5074.5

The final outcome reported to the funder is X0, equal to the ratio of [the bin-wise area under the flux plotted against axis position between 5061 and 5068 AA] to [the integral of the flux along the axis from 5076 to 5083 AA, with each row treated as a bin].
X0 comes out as 1.061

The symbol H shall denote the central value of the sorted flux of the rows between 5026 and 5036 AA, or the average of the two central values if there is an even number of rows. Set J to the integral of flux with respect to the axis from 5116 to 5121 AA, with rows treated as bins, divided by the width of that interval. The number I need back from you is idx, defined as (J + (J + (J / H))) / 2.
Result 22.5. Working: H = 23.3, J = 22.0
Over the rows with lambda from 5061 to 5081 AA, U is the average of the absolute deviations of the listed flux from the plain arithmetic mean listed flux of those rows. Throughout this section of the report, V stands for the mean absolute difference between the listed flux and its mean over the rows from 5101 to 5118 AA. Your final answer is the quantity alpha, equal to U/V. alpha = 1.2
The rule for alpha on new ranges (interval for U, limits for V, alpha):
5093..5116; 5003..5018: 2.2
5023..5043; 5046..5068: 0.7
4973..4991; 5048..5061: 1.2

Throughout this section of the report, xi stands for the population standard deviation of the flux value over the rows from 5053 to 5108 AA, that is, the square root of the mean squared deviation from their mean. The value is 1.7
